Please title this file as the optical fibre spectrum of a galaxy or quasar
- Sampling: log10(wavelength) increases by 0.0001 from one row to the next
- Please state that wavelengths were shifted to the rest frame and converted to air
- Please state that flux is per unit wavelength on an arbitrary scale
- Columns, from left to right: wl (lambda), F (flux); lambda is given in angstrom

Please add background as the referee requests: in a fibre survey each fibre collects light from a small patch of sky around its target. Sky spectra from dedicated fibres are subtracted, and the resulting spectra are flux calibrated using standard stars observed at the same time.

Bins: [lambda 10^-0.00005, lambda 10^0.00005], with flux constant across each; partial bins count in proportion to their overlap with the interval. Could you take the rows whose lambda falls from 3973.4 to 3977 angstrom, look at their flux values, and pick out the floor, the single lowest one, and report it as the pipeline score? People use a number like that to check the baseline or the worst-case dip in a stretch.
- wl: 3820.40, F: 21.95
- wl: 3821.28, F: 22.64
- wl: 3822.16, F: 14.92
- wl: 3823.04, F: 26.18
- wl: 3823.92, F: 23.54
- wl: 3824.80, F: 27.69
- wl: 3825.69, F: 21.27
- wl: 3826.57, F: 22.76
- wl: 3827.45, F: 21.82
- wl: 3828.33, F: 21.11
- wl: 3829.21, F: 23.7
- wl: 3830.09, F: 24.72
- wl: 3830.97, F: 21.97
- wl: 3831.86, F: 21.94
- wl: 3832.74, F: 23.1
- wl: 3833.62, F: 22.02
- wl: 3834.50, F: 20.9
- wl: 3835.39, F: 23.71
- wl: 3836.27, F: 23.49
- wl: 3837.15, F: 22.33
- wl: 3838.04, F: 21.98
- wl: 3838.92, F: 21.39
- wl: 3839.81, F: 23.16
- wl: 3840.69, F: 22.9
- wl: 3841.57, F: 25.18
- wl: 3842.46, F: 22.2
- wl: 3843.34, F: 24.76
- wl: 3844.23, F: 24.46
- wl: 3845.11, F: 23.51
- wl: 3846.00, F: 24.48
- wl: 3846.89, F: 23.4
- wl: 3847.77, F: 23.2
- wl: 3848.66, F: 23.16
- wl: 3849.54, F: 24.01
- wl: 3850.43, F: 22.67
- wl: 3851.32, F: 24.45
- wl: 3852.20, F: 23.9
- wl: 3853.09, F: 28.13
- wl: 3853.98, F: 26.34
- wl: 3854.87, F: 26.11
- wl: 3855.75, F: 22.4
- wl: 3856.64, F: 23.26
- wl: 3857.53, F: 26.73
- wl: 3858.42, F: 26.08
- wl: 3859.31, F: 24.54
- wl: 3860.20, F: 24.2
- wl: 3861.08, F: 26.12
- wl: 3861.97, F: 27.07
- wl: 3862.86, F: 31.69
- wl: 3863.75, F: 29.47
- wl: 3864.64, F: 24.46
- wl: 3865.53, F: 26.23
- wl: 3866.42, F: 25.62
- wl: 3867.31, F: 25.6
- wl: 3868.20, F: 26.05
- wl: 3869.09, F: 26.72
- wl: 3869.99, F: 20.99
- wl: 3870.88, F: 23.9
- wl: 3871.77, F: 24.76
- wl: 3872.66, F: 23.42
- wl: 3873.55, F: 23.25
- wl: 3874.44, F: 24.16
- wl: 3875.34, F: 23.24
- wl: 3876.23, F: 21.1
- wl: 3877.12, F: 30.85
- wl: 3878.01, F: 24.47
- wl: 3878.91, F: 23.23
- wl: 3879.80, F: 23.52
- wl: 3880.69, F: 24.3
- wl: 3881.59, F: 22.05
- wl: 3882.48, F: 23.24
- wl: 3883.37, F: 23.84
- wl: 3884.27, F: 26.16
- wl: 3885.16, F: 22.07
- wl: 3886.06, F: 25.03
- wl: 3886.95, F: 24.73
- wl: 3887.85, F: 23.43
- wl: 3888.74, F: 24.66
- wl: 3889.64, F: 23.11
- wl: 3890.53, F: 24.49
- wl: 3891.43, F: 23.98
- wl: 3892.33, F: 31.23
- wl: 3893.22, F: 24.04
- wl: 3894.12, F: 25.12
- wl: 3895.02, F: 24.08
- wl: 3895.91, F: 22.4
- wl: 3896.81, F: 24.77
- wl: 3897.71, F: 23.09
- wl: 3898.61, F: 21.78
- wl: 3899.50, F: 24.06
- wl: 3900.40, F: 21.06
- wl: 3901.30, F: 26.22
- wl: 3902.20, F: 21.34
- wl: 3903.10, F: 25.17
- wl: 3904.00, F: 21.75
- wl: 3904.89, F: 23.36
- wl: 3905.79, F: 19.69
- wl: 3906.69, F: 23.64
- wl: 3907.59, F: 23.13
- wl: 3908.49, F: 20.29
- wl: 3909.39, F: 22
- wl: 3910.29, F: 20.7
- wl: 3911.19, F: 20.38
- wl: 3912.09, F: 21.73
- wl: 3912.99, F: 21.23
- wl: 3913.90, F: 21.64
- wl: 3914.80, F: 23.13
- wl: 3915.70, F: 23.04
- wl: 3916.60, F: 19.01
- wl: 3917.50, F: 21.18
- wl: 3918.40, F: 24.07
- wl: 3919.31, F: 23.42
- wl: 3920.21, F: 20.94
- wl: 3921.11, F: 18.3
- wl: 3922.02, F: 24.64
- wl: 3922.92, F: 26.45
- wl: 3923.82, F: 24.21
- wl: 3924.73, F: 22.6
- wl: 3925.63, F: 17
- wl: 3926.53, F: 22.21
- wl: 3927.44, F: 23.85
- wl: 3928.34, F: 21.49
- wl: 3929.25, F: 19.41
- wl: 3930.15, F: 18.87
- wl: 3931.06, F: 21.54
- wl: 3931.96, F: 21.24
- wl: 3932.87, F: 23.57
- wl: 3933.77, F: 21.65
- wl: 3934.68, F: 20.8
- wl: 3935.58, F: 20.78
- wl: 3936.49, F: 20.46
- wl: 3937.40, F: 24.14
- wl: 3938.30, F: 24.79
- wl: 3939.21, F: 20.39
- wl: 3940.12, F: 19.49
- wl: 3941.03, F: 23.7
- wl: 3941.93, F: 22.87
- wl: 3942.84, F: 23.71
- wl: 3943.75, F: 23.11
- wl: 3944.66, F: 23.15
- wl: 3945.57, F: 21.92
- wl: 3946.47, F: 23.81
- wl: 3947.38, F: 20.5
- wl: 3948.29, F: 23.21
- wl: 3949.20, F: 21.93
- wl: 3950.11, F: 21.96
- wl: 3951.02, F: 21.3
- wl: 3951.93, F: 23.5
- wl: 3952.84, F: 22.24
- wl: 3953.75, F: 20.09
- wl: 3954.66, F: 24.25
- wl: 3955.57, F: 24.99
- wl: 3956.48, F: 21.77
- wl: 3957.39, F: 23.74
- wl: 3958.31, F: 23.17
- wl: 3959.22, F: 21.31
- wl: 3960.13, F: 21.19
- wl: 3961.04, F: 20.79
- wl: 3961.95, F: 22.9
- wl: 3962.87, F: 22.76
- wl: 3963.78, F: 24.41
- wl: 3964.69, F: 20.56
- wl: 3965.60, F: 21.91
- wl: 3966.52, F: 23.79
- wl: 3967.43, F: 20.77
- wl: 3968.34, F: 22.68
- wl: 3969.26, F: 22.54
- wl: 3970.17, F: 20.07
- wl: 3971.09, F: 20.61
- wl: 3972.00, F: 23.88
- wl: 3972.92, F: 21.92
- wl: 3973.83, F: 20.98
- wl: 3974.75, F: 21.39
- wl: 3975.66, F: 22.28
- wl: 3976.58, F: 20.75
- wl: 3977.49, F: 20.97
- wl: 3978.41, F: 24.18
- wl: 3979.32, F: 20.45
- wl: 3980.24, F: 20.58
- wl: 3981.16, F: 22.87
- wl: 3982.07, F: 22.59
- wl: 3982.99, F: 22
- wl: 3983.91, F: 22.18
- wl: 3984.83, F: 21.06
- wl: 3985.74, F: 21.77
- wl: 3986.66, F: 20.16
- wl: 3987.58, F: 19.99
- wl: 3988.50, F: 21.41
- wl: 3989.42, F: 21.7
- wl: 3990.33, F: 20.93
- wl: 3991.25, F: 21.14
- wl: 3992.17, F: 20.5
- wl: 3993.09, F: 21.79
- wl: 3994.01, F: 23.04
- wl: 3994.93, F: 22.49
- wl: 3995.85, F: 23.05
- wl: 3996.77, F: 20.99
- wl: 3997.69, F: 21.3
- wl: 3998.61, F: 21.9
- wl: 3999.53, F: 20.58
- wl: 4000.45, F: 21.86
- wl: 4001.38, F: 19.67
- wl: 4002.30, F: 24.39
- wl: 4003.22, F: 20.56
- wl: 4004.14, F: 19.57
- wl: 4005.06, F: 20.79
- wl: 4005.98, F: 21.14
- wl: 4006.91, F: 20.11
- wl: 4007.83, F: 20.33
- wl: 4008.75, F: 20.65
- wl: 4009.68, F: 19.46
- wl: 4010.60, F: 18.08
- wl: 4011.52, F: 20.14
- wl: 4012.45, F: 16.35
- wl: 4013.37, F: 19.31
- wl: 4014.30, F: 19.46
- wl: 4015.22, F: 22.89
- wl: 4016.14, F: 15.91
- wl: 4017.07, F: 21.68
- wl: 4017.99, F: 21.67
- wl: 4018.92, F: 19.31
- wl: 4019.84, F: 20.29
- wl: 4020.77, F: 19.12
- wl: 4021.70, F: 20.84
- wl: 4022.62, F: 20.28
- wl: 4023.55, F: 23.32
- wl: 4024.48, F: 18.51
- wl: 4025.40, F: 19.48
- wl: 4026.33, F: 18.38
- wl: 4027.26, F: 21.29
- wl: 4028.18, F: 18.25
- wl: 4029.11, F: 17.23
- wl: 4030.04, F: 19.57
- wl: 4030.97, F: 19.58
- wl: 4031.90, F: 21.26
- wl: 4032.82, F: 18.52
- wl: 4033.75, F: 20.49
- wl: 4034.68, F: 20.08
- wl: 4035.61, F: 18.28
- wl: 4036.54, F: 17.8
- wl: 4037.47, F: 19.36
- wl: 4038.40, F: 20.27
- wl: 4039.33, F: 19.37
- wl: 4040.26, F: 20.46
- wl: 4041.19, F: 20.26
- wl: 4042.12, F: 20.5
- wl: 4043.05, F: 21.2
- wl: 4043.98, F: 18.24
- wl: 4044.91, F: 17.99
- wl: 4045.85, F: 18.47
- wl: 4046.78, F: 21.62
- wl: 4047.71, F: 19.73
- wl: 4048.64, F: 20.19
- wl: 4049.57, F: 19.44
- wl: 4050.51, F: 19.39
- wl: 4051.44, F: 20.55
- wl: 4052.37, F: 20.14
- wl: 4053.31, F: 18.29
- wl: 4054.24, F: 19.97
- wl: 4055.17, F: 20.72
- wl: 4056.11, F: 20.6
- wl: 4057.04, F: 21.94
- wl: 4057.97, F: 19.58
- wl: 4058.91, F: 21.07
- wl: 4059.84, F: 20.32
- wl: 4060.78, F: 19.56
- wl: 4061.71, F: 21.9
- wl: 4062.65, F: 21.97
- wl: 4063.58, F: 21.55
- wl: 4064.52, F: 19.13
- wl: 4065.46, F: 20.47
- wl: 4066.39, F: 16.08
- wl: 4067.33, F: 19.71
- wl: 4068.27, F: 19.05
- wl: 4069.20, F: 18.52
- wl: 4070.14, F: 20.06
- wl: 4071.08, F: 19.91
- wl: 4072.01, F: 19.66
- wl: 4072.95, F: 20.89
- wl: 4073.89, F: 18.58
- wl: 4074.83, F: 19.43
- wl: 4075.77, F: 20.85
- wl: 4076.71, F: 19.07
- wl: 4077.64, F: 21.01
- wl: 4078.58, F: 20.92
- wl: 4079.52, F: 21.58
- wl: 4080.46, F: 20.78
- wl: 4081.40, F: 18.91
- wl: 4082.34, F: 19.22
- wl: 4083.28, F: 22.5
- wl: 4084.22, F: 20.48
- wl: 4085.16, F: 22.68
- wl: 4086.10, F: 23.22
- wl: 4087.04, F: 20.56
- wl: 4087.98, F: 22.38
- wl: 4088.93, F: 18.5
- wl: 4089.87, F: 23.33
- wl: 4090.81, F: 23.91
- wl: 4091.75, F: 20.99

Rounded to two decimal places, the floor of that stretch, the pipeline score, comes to 20.75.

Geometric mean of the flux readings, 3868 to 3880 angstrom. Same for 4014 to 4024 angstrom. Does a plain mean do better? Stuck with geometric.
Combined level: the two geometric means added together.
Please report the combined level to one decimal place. 44.5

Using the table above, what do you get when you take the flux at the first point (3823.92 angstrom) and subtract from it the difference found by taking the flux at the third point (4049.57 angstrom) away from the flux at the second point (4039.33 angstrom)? 23.6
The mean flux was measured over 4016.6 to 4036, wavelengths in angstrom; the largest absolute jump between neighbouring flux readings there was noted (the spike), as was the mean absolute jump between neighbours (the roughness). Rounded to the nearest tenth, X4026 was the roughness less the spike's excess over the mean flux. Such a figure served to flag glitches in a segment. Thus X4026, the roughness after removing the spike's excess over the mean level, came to 16.8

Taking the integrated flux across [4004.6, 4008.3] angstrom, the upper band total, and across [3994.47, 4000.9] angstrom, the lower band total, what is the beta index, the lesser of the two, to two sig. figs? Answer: 76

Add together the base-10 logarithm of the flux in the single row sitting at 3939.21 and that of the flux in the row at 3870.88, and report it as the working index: 2.69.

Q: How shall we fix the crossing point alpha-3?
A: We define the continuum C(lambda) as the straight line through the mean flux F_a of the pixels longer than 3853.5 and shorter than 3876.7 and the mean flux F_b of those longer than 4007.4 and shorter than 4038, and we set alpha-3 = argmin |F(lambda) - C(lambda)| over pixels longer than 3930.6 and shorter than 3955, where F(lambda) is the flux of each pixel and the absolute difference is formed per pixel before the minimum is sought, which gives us 3952.84 angstrom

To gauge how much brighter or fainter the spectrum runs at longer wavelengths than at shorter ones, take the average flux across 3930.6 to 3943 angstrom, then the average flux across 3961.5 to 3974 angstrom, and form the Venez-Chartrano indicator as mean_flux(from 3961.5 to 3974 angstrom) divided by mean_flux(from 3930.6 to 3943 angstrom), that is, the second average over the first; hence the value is 1.00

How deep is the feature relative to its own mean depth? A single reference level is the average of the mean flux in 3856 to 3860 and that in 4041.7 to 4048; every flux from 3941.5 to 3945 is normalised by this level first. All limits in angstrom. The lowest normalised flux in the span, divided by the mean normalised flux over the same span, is 0.99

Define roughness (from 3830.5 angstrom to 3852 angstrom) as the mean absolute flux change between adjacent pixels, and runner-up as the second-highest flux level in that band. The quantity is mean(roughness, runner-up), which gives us 13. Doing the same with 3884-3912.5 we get 14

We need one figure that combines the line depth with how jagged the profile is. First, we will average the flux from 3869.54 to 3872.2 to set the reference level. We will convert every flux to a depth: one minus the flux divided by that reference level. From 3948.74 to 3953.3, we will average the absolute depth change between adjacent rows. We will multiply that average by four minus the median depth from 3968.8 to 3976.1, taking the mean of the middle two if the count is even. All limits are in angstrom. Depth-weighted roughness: 0.18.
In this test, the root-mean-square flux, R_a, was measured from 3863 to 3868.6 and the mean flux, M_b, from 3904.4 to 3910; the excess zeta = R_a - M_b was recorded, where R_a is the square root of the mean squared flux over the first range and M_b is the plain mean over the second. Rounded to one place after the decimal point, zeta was 4.3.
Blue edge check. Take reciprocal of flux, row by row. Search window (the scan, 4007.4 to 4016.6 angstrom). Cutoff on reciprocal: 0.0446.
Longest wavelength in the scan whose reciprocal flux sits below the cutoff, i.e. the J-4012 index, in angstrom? 4015.22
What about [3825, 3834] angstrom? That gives 3832.74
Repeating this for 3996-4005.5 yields 4002.30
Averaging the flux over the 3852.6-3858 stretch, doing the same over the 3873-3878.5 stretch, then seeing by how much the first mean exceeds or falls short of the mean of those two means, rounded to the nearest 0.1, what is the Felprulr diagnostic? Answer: 0.5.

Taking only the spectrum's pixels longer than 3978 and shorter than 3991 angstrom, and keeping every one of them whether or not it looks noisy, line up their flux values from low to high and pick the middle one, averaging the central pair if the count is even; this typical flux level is 21.6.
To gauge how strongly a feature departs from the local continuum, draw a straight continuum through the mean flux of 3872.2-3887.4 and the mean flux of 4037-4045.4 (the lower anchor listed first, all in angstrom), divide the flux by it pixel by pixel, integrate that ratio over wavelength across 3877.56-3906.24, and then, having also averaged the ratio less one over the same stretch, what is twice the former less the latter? 58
